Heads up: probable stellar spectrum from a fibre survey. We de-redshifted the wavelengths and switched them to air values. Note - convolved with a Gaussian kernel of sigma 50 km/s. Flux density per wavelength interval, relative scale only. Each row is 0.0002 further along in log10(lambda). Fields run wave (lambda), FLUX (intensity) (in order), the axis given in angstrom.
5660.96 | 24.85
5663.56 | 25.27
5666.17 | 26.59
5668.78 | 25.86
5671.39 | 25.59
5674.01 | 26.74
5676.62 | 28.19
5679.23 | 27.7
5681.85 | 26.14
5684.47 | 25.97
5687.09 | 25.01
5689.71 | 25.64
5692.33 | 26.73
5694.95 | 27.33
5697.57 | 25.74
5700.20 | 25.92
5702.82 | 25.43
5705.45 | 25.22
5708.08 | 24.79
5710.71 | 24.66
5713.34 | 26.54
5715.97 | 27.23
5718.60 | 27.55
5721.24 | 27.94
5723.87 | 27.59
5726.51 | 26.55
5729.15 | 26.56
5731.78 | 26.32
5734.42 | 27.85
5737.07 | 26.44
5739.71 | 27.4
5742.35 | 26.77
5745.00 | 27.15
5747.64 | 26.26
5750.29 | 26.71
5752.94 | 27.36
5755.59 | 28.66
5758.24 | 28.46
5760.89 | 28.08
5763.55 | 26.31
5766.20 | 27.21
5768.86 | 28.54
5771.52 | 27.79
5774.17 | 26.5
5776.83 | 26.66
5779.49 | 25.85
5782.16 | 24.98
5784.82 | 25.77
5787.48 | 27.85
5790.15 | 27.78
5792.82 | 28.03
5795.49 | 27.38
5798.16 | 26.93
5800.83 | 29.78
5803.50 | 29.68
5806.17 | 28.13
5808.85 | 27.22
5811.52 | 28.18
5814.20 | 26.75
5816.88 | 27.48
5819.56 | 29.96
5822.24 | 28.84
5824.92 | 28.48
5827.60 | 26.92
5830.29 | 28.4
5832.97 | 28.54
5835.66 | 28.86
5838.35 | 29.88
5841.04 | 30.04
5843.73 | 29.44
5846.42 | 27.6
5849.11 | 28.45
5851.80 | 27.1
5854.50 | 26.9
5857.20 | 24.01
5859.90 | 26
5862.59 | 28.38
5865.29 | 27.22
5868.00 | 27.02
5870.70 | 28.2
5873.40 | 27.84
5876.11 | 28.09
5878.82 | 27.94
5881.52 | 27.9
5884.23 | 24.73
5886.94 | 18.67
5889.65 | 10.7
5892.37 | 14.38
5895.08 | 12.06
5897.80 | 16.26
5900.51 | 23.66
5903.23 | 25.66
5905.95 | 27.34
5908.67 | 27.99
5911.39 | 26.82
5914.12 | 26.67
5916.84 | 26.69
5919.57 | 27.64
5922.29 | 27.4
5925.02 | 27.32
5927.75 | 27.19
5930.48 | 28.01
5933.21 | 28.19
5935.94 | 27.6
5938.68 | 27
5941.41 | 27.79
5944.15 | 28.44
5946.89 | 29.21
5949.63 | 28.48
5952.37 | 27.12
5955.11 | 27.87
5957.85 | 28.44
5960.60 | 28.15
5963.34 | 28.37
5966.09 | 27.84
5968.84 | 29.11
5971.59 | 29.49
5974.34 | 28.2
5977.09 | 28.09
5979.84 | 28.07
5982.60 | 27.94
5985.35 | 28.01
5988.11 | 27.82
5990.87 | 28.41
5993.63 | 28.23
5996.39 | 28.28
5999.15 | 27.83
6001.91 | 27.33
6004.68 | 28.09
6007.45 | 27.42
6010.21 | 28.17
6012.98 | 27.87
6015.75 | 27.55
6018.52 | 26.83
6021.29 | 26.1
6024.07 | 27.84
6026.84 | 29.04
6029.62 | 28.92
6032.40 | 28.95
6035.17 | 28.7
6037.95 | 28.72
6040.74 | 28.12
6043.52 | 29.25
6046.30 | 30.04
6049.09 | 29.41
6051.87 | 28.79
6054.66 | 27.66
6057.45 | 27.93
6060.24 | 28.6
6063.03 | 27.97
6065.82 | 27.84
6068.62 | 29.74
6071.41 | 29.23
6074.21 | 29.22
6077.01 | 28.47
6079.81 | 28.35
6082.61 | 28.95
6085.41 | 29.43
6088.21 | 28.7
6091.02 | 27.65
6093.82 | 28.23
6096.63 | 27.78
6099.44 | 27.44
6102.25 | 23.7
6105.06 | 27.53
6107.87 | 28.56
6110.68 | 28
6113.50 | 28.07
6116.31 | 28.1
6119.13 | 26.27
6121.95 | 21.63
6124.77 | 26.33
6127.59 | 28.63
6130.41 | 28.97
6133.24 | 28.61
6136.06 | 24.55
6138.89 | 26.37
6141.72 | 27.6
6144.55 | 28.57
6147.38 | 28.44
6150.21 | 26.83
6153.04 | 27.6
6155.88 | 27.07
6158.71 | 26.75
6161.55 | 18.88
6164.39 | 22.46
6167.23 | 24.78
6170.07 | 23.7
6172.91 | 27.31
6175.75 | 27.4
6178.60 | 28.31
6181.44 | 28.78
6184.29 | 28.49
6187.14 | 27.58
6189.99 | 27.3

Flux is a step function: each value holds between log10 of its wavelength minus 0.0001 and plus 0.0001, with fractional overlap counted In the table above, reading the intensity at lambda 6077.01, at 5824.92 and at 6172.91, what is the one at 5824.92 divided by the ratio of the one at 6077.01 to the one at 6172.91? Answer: 27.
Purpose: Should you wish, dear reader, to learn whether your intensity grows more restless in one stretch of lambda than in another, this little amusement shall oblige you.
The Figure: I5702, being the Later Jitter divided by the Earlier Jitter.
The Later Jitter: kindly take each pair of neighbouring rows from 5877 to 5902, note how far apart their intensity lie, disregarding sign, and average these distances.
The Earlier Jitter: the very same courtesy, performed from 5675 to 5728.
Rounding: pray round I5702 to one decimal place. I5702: 6.3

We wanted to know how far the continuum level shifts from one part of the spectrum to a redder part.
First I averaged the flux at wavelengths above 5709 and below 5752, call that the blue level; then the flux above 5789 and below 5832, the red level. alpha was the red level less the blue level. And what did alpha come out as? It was 1.3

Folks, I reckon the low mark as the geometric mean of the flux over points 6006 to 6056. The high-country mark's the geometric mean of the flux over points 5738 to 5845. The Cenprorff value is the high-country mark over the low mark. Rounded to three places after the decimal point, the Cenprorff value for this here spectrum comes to 0.981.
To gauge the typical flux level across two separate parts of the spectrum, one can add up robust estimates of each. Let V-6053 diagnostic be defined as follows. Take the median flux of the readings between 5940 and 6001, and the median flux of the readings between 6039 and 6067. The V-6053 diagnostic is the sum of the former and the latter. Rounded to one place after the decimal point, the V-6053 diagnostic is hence 56.5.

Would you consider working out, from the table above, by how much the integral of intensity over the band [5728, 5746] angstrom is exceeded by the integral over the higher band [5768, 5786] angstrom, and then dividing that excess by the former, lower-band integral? -0.01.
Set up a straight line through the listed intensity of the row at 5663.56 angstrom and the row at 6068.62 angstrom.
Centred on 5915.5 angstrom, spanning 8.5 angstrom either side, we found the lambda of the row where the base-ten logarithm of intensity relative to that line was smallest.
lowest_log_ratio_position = 5916.84 angstrom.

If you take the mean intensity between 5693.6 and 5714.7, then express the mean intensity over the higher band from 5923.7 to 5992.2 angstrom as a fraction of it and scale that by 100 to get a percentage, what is 109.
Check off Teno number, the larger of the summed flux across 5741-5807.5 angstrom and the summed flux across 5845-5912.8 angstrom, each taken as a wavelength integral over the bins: 1821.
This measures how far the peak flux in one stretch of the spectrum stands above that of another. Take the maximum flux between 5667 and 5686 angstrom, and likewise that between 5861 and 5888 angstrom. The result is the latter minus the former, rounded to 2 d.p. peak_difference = 0.19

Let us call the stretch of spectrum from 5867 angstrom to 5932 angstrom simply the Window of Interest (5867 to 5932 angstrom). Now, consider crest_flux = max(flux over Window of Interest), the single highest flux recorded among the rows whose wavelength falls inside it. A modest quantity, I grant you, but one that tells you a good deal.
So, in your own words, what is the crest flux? 28.2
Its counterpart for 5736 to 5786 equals 28.66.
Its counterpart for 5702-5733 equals 27.94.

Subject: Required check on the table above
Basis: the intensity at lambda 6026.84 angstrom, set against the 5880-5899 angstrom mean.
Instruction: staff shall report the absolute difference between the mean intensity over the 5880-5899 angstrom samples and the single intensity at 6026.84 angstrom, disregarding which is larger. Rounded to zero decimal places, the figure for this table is 11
